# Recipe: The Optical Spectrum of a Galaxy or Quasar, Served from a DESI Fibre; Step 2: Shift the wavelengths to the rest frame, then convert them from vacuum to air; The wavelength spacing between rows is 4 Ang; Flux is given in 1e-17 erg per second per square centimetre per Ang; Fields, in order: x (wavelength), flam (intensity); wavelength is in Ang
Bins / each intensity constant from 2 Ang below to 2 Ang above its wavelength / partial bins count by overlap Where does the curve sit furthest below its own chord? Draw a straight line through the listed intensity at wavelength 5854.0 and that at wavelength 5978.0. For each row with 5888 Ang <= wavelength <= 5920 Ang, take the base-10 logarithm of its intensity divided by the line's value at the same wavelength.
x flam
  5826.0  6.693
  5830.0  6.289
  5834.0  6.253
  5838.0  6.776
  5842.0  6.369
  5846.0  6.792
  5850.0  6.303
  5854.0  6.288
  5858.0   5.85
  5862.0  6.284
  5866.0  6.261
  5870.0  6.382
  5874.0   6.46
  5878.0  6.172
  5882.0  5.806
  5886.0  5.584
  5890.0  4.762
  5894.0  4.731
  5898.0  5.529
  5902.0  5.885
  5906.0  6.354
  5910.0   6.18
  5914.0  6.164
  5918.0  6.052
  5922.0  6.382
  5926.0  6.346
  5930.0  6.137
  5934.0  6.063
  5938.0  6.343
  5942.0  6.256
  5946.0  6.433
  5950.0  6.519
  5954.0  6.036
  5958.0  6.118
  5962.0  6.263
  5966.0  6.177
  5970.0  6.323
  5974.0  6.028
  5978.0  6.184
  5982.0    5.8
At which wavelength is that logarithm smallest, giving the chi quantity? 5894.0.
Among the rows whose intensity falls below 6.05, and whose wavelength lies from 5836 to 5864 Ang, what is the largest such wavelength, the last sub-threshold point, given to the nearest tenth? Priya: 5858.0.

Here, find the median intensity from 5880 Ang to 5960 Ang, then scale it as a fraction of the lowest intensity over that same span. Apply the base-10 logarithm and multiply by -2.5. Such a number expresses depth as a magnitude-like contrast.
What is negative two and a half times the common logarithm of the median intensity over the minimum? -0.28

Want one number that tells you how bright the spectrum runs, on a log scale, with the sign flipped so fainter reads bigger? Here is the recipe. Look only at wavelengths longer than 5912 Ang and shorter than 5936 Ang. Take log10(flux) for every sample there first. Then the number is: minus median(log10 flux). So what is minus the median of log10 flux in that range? -0.789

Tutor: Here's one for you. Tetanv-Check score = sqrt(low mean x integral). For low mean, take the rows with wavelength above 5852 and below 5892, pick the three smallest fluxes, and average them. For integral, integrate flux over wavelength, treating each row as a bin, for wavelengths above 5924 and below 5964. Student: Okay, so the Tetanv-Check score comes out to 36.7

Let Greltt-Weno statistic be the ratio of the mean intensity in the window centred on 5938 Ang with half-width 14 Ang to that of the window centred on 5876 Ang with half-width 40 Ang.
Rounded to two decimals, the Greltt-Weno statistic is 1.04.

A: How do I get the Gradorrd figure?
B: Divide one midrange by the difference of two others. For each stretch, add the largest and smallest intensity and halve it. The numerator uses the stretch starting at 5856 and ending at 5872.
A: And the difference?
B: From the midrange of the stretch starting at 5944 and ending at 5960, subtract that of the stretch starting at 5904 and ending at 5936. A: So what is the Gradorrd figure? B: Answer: 101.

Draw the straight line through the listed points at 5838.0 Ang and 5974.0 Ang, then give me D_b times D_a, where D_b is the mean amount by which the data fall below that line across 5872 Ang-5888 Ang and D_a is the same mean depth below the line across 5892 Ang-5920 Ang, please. 0.30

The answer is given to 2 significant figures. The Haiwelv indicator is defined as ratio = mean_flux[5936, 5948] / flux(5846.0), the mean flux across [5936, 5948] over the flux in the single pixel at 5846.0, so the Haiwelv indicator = 0.93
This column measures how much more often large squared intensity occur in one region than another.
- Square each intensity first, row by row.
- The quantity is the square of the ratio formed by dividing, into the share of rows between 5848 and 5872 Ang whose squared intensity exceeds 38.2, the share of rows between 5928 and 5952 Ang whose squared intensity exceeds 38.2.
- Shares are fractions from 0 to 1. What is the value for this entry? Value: 1.6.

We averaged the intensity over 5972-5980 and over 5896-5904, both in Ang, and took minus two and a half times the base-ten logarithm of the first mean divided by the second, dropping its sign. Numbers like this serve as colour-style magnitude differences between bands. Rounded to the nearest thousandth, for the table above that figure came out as 0.073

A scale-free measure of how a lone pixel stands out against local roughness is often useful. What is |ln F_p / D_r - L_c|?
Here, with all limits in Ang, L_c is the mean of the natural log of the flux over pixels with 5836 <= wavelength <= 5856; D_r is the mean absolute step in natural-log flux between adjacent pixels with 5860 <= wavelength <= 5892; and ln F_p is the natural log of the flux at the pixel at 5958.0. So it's 35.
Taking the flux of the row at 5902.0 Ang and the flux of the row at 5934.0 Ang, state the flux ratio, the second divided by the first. 1.03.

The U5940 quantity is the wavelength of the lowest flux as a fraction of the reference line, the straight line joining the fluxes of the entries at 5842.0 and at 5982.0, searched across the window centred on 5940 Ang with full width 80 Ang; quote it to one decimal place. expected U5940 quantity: 5902.0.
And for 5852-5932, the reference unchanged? 5894.0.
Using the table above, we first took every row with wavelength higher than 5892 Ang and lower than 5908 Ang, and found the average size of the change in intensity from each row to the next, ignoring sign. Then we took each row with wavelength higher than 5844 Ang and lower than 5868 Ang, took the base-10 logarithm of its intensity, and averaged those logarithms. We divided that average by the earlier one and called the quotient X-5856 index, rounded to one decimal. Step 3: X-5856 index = 1.5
